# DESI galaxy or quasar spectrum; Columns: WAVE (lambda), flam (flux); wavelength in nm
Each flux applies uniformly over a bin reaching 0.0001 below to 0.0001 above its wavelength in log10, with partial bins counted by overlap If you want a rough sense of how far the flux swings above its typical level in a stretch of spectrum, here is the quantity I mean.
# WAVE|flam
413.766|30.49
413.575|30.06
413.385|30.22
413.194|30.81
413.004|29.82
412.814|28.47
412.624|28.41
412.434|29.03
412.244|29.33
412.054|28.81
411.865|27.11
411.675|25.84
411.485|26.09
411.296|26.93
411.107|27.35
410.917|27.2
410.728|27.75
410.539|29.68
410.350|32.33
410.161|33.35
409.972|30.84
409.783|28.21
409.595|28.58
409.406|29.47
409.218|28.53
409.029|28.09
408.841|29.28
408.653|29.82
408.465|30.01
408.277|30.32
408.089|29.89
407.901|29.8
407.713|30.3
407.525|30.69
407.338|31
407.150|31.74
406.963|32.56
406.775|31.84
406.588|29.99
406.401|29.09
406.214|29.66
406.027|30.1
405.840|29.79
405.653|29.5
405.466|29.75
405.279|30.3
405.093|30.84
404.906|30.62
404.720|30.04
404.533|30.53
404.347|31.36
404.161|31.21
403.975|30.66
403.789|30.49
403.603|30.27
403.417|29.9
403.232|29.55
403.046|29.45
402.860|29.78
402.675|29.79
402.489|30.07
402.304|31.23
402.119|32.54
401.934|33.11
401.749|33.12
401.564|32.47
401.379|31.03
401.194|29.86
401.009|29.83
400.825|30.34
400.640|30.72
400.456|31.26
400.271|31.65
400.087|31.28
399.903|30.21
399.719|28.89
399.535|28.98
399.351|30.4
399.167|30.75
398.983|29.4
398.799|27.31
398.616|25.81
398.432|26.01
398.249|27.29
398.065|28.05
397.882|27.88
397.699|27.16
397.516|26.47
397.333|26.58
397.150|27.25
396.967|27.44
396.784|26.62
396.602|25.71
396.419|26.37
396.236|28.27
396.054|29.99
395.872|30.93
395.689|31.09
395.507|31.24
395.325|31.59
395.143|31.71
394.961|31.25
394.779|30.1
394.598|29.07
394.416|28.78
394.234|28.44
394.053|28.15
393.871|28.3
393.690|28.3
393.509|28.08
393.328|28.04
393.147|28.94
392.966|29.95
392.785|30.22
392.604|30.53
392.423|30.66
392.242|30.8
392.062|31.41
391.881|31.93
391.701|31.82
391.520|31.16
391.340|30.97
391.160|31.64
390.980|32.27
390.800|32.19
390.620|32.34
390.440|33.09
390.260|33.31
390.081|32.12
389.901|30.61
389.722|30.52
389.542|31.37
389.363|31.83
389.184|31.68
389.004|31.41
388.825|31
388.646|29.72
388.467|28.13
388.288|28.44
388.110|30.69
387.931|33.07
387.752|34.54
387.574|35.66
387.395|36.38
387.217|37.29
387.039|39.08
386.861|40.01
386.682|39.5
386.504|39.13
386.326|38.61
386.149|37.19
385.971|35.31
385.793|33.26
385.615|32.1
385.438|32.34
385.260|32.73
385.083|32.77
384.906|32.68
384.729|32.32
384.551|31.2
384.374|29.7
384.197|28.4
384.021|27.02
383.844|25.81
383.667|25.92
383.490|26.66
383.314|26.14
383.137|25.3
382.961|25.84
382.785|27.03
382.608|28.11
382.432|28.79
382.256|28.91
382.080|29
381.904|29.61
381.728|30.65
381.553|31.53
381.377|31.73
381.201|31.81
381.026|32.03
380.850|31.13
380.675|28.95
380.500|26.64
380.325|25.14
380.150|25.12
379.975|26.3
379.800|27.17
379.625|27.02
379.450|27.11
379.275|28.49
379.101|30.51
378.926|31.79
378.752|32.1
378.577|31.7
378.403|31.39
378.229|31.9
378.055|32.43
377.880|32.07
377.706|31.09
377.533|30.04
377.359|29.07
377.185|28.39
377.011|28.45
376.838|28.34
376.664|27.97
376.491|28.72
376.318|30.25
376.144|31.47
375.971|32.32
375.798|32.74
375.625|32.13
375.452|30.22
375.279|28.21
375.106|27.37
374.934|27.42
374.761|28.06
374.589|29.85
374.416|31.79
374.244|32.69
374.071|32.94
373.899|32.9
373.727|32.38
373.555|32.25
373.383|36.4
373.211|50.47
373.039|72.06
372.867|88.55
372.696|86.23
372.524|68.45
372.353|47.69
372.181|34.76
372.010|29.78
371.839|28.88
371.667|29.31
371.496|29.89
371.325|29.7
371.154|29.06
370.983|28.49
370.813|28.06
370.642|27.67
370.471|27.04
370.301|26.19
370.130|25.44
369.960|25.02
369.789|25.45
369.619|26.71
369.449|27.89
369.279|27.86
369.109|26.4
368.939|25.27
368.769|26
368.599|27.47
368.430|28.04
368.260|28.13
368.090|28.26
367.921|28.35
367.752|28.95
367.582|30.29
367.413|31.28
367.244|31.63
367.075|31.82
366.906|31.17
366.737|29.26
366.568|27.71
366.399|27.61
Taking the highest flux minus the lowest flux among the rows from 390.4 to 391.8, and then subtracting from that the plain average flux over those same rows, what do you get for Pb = -29.8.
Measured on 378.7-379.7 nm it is -24.4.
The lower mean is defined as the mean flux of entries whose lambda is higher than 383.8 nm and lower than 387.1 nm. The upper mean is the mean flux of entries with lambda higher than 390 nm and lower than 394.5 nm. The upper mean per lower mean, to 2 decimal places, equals 0.91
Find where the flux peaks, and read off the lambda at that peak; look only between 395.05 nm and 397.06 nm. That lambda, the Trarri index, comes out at 395.143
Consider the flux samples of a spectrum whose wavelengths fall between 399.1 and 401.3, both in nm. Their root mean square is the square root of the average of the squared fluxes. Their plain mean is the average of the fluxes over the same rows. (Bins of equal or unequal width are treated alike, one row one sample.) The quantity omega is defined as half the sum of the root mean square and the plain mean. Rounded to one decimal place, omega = 30.4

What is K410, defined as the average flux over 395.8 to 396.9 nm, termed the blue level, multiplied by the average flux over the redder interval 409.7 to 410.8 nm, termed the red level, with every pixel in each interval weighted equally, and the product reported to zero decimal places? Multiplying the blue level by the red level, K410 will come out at 850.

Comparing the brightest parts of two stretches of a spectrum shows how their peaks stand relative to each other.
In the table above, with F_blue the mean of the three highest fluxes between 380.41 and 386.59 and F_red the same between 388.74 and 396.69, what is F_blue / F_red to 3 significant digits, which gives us 1.16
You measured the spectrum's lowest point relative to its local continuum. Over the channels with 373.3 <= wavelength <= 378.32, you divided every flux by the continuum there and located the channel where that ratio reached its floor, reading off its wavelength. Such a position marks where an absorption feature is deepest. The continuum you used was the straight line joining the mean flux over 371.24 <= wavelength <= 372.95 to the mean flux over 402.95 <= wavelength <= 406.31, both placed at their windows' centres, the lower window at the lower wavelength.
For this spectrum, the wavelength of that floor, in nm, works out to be 374.934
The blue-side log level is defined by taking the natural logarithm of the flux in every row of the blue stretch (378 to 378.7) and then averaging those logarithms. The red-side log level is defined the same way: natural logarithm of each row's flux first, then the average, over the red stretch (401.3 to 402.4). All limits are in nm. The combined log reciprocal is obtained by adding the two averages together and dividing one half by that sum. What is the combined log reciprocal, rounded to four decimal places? 0.0721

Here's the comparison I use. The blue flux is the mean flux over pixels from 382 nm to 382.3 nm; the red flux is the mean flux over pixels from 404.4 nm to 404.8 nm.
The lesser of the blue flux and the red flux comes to 29.0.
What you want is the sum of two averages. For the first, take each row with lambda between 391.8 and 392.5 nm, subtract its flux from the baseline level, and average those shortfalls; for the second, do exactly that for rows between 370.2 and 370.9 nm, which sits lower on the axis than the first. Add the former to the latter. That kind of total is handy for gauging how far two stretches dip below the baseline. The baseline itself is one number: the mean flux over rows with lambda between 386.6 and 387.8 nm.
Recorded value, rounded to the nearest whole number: 17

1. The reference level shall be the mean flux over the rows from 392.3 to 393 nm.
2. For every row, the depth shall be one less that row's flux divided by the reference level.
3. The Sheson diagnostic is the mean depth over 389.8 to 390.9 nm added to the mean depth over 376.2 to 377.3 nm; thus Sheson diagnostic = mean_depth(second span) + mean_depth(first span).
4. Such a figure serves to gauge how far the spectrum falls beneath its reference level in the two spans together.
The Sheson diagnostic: -0.01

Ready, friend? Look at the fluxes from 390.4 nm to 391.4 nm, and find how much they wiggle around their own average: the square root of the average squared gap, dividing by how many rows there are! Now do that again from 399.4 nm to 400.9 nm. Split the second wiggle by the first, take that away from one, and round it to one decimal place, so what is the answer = -0.5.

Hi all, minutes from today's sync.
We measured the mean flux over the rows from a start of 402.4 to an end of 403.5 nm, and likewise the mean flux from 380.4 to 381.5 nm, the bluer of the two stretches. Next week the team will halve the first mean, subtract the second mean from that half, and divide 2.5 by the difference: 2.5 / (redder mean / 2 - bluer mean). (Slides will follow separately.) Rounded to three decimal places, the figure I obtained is -0.161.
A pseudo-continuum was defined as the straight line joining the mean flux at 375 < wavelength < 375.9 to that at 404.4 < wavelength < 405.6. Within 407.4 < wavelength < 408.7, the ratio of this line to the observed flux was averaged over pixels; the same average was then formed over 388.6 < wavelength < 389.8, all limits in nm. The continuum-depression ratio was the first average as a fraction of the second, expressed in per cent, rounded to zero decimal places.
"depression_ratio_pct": 104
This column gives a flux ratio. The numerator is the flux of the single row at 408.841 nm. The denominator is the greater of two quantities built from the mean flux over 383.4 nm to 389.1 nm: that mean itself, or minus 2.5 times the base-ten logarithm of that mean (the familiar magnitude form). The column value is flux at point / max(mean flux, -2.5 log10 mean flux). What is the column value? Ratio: 0.89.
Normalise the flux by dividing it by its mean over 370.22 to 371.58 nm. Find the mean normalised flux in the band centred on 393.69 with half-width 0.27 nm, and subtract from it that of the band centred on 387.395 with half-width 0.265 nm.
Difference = -0.29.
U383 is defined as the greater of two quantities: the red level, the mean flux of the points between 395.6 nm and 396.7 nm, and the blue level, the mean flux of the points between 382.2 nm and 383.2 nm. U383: 28.7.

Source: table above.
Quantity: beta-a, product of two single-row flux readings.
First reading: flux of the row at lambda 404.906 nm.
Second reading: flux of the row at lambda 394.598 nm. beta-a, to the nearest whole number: 890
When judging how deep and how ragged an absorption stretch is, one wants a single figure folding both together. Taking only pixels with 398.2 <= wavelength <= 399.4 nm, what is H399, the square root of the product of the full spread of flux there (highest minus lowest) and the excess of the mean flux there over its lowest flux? 3.4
